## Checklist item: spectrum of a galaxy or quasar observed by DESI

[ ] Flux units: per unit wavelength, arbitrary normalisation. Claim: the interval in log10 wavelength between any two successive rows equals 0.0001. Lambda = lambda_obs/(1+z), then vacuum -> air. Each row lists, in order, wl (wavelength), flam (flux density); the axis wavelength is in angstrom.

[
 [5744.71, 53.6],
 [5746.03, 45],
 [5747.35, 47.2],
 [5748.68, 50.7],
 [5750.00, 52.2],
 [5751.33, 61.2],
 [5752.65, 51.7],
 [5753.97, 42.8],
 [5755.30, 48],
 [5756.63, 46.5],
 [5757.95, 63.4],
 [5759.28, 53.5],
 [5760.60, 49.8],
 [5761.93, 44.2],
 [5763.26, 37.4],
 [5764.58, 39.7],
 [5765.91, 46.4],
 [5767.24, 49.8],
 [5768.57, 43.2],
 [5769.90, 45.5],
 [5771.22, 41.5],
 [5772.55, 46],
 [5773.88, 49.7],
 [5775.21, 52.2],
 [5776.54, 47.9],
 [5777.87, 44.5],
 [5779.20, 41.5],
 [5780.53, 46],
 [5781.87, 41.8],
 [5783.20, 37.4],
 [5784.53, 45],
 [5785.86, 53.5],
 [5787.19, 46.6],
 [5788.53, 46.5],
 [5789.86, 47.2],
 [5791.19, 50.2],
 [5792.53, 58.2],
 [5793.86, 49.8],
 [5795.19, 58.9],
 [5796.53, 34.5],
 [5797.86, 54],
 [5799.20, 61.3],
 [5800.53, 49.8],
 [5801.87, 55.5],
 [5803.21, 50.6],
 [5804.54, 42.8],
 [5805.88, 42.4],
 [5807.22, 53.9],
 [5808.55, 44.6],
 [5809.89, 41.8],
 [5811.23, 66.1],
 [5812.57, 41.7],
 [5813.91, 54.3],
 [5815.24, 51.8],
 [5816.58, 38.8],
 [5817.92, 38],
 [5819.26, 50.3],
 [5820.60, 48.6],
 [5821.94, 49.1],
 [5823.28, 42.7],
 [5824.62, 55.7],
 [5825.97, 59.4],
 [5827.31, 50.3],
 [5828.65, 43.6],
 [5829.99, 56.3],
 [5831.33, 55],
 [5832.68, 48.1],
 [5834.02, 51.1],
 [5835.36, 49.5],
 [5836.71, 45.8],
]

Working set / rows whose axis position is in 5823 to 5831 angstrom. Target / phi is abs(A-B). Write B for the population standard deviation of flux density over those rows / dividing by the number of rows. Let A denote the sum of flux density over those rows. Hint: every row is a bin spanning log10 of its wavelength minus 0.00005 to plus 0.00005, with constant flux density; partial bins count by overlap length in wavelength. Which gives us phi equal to 302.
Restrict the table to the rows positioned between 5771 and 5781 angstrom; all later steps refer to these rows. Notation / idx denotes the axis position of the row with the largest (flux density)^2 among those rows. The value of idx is 5775.21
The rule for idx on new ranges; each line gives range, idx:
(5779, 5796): 5795.19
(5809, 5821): 5811.23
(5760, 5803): 5799.20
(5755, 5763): 5757.95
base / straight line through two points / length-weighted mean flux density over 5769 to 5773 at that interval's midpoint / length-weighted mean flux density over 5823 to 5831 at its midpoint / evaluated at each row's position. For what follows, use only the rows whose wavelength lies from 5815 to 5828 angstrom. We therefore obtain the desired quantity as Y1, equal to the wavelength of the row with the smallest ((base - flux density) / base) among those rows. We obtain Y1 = 5825.97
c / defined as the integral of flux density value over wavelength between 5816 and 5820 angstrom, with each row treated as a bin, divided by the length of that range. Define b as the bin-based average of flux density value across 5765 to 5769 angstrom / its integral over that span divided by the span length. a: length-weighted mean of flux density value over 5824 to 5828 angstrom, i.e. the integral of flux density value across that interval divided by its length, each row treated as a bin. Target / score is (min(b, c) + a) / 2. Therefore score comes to 49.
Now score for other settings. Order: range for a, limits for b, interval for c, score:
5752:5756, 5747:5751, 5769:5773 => 46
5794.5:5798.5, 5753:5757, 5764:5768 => 47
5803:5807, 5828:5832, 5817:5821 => 45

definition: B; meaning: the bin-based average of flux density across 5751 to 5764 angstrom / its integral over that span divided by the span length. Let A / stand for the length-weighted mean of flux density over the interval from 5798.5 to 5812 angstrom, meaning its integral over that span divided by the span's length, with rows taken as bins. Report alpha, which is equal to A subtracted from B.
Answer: -1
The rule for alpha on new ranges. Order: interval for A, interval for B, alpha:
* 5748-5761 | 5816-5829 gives -4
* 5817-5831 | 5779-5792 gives -4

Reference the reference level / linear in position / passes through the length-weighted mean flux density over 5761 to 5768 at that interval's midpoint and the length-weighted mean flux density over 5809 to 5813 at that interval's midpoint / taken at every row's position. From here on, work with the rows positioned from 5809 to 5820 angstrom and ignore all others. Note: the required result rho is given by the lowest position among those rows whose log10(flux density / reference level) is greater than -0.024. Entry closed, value 5811.23 angstrom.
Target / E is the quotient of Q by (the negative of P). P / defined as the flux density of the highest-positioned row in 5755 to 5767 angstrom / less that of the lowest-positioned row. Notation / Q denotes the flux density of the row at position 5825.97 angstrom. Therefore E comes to 37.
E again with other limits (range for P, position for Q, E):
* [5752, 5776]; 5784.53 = -90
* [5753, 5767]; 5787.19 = -13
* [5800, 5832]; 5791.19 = -10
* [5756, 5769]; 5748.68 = 15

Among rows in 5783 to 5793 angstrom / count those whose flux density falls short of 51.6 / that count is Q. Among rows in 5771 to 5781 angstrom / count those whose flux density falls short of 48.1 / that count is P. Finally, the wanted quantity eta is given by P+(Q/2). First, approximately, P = 6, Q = 6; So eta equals 9.0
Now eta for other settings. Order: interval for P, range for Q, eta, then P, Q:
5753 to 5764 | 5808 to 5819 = 7.5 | 5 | 5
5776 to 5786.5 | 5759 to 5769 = 10.5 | 7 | 7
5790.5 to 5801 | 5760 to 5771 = 5.0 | 1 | 8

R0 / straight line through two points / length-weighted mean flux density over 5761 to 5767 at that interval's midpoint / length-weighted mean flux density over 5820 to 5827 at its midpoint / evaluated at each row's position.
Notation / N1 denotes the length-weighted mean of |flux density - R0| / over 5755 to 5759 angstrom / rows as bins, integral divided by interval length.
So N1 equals 11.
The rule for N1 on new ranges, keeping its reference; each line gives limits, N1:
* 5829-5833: 4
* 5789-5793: 5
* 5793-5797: 9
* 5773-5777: 6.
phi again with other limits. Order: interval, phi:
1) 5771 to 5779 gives 278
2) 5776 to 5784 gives 256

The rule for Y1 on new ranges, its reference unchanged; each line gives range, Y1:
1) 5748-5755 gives 5751.33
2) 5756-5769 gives 5757.95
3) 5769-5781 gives 5775.21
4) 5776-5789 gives 5785.86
